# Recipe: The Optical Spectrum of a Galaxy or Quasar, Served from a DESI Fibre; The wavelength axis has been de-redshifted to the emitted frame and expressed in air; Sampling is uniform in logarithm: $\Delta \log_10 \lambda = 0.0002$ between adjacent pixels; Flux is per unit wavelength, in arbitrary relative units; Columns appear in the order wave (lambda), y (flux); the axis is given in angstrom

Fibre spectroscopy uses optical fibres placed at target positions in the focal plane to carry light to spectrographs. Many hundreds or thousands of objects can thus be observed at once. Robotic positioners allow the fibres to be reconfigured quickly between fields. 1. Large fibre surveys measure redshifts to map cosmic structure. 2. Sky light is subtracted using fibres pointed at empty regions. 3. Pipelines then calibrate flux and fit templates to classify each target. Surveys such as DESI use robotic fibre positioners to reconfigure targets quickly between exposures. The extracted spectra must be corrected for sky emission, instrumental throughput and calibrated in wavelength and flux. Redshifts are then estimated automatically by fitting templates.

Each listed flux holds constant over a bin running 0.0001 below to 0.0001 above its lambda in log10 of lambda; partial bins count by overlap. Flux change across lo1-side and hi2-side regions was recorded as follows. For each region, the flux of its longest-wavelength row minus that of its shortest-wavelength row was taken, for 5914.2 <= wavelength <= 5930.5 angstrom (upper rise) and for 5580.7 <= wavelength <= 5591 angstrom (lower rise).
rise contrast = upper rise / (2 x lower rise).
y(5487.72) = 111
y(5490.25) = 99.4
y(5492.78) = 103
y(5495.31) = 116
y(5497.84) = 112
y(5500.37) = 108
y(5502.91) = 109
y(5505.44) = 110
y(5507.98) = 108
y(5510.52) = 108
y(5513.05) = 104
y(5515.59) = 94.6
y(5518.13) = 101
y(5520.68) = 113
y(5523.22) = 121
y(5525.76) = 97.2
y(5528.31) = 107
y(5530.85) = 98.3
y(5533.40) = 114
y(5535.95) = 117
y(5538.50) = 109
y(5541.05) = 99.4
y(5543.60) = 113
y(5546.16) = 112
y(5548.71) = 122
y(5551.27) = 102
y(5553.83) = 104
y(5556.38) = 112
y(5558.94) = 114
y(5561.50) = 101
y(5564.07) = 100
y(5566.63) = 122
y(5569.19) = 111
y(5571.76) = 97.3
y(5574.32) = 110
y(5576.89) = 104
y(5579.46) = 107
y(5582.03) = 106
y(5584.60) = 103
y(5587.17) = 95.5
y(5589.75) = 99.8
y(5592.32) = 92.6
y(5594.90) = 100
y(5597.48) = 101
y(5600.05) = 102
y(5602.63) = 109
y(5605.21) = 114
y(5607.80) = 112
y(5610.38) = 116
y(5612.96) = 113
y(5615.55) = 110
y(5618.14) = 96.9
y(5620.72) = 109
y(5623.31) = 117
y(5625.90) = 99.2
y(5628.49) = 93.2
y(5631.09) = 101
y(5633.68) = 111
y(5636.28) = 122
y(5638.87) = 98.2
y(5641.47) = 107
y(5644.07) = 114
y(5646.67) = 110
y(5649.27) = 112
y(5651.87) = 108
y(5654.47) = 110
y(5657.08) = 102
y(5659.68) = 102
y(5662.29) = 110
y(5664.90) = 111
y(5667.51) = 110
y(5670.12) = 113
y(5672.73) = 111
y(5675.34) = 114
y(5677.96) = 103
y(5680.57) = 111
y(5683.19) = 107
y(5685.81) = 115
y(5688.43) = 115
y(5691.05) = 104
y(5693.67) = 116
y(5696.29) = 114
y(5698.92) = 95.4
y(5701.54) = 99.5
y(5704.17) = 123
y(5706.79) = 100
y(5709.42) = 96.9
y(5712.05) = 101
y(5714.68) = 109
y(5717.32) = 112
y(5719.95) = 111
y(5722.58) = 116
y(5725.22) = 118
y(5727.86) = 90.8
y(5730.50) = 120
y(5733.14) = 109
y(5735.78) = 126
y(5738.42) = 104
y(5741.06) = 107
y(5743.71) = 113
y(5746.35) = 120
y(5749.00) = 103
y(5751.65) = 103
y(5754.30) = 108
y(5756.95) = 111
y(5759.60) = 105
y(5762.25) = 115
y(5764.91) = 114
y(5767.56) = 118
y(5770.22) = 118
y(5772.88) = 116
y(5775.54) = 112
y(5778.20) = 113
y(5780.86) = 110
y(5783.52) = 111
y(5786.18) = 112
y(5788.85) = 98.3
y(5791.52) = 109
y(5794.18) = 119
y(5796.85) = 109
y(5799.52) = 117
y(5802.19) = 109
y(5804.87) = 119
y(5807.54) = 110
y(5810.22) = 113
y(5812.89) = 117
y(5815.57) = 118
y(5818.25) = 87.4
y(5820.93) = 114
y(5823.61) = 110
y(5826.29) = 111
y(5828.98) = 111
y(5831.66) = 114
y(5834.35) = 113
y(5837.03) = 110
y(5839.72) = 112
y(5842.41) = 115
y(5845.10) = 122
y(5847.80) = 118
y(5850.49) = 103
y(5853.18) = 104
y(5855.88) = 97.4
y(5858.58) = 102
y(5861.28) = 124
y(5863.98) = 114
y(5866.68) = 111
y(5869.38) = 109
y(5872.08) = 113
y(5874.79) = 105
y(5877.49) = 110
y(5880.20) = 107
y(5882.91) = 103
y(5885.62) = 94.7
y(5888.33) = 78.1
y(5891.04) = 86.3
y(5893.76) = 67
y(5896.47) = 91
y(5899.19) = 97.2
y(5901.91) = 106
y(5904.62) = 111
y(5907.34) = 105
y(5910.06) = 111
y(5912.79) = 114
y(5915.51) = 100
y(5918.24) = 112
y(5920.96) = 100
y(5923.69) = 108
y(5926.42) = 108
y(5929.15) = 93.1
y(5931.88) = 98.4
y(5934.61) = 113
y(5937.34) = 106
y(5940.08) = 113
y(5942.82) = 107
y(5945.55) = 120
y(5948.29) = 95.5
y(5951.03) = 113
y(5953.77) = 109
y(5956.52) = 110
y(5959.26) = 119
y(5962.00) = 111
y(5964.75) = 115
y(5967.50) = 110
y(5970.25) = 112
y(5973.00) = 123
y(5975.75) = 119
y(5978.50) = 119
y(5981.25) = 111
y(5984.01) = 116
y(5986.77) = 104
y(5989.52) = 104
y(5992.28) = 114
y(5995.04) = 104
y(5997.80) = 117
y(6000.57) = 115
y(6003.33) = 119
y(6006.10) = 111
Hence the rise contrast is 0.56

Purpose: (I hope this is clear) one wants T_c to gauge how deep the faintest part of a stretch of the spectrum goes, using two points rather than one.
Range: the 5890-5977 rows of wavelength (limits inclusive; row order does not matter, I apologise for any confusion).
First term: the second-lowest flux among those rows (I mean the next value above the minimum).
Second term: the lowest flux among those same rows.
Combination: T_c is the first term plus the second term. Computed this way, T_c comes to 153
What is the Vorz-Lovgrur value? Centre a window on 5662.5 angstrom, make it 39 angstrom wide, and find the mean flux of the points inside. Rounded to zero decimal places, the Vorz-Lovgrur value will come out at 109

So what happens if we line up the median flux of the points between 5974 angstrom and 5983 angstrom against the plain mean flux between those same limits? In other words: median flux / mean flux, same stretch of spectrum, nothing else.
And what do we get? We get 1.02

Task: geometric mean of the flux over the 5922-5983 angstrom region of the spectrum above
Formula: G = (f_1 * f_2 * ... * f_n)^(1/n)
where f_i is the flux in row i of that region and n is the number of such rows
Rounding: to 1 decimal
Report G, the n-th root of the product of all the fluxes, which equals 110.3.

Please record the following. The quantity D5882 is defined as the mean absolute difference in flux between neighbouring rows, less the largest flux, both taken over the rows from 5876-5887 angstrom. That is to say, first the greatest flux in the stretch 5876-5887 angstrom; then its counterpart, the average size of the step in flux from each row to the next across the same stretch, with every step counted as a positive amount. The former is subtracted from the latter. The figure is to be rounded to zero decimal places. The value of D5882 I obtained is -105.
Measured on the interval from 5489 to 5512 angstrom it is -112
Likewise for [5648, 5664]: -108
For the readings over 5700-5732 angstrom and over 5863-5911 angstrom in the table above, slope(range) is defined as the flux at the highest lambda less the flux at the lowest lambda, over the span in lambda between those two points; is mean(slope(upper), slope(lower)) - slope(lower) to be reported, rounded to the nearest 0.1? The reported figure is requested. -0.4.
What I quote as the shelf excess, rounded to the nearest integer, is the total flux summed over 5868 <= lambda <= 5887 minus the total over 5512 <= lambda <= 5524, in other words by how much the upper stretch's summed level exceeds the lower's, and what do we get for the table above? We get 208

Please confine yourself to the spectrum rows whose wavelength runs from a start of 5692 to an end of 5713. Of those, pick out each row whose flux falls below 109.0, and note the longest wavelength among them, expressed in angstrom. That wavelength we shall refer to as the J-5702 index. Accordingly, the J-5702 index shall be 5712.05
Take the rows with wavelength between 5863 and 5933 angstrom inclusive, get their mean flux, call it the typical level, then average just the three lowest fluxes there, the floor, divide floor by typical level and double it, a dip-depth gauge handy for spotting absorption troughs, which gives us 1.51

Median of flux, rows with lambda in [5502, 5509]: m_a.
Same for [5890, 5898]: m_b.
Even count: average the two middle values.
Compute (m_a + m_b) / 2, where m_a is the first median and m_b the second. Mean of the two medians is 98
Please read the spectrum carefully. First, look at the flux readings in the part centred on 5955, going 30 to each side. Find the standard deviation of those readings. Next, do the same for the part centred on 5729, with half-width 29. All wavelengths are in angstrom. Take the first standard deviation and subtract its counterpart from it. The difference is -1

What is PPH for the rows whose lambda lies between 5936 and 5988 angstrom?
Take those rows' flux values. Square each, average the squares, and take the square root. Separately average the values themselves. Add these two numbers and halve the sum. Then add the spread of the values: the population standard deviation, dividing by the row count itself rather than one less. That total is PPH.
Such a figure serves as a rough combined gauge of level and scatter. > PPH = 119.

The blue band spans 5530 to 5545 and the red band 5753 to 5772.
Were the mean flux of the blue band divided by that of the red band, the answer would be 0.96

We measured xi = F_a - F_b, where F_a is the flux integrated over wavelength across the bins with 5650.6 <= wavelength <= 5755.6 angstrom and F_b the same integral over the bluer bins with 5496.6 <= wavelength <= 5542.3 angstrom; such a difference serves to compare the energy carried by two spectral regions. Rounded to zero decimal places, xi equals 6548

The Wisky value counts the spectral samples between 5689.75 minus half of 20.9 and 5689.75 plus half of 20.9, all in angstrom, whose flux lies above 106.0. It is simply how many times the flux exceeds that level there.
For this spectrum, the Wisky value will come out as 6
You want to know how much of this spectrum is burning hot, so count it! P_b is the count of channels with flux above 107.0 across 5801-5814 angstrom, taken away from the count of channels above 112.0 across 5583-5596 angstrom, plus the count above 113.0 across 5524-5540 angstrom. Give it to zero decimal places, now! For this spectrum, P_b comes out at -3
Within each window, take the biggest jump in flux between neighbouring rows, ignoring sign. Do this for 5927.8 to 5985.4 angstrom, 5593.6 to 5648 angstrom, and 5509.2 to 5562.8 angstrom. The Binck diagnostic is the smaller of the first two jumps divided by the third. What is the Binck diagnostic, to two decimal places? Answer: 1.00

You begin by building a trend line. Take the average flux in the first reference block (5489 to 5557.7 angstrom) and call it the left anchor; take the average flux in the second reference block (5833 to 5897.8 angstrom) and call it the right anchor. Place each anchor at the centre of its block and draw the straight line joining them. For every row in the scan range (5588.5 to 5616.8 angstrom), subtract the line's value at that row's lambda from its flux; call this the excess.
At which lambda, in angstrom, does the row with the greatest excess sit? 5610.38 angstrom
